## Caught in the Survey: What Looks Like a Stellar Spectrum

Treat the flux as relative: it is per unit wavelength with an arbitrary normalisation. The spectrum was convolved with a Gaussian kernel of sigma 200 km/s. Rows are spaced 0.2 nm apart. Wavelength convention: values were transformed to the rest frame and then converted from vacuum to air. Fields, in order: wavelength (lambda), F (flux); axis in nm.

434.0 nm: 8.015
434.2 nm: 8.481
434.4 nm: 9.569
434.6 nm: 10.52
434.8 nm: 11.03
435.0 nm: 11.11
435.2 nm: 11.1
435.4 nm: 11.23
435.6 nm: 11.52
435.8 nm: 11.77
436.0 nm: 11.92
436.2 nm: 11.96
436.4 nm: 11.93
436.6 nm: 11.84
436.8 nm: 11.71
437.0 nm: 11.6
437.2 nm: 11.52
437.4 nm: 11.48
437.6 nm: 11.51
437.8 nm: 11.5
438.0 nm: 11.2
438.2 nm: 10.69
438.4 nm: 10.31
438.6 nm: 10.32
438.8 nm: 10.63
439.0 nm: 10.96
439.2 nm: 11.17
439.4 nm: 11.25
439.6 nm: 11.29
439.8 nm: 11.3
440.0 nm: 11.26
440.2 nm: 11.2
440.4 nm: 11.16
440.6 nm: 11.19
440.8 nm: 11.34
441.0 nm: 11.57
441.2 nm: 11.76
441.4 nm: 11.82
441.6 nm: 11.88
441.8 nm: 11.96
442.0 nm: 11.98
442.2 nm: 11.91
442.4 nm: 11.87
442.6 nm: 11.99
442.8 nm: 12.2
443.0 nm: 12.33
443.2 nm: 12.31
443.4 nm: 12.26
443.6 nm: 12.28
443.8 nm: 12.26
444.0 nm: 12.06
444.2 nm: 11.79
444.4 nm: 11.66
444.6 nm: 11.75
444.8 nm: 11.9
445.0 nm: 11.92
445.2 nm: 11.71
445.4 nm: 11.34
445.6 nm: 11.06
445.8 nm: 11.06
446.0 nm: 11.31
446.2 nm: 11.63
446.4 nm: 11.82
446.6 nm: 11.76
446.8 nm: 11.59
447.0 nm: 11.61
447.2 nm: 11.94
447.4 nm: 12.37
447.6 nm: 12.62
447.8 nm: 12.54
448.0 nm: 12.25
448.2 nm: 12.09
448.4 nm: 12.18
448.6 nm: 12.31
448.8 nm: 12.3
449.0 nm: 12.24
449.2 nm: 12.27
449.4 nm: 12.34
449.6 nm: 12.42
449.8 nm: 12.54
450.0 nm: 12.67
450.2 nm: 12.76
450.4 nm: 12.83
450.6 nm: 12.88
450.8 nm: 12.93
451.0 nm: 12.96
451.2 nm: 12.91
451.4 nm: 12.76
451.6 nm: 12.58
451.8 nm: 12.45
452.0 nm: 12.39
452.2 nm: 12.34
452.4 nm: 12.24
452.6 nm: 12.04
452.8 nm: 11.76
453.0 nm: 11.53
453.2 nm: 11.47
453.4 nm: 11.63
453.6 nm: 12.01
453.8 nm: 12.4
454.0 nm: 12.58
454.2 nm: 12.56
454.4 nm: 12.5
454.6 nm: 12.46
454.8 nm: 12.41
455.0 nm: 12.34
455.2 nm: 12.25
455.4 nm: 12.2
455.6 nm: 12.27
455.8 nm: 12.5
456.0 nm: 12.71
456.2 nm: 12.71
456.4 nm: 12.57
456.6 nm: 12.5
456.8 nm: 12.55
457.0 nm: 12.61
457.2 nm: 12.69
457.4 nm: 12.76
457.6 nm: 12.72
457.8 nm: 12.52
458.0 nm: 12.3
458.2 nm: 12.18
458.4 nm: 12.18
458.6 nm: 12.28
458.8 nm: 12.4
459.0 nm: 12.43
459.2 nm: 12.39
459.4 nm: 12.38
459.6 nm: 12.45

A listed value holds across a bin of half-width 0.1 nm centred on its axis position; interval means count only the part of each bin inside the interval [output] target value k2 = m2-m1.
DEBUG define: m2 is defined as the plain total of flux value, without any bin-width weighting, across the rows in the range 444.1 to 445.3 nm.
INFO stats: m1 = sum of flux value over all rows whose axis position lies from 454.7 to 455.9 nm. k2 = -3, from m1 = 74.0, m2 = 71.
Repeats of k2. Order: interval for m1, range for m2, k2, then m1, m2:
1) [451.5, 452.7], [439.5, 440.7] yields -7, 74.0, 67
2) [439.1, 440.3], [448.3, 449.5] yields 6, 67.5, 74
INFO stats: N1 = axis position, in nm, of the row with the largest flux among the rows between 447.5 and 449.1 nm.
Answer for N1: 447.6 nm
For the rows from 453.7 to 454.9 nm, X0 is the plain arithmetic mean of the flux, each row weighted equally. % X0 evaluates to 12.5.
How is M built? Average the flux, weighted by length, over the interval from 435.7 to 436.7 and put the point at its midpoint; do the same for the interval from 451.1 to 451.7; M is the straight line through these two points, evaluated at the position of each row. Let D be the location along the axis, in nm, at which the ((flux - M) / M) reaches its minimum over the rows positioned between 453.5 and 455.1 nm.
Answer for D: 453.6 nm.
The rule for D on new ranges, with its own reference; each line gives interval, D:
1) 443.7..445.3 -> 444.4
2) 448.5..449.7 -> 449.0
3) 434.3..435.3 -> 434.4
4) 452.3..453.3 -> 453.2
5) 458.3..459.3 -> 458.4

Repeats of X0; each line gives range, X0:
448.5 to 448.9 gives 12.3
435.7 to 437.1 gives 11.8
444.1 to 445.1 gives 11.8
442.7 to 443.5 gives 12.3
